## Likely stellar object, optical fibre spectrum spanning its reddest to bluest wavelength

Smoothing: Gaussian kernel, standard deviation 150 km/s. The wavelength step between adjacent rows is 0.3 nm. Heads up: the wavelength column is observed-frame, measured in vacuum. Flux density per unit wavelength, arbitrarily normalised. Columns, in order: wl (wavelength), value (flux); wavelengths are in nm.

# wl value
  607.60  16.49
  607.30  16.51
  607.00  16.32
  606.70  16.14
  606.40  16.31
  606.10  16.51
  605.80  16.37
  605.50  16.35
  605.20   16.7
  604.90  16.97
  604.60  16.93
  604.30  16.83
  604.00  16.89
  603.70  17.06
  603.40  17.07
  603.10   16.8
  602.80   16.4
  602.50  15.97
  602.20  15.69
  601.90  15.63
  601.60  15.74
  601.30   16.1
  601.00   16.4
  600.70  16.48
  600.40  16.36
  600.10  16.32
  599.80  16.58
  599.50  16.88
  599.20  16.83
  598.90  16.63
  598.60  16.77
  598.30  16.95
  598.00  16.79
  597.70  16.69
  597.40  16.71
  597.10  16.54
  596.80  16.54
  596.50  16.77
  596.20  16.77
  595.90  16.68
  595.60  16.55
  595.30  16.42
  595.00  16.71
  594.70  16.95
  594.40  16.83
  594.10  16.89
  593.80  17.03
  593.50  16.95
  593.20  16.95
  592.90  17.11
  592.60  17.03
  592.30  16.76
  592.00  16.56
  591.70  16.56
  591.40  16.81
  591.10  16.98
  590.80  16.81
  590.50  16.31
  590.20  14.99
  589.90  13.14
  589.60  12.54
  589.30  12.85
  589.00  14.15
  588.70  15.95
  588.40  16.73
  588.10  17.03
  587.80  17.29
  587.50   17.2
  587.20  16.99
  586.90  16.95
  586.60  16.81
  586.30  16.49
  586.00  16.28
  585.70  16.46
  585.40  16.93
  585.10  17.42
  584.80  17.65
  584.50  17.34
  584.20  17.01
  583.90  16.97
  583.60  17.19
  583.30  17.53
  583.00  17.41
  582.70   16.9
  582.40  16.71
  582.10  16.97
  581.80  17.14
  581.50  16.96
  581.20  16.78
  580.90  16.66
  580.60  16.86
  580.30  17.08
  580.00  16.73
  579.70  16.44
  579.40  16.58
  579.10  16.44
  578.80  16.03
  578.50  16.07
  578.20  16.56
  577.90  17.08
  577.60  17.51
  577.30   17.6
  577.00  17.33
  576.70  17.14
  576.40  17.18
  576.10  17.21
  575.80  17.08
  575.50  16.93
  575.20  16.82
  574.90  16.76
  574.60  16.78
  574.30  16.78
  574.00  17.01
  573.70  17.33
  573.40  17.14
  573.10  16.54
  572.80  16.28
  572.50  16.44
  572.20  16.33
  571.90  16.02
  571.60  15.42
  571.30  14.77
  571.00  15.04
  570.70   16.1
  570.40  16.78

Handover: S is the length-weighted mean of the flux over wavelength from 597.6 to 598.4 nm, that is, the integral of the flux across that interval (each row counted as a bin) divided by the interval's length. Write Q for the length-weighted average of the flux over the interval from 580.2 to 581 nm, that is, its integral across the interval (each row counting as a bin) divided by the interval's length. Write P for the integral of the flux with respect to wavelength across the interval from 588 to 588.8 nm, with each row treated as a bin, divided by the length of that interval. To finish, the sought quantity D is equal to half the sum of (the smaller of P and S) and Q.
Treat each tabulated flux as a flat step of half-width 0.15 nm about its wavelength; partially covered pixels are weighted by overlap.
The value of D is 16.7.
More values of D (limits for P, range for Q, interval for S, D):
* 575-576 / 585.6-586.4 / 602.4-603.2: 16.4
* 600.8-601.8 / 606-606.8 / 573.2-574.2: 16.2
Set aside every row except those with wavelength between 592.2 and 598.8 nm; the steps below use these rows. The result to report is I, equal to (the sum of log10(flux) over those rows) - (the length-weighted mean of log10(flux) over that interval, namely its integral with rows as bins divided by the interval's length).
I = 26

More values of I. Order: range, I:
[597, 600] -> 11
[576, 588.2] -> 49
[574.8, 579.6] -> 18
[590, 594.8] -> 18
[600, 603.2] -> 12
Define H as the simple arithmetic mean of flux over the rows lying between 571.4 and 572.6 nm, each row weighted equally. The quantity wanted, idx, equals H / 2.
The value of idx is 8.0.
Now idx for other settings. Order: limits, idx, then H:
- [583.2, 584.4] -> 8.6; 17.2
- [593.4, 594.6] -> 8.5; 16.9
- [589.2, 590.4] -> 6.7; 13.4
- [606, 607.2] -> 8.2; 16.3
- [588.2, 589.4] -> 7.5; 14.9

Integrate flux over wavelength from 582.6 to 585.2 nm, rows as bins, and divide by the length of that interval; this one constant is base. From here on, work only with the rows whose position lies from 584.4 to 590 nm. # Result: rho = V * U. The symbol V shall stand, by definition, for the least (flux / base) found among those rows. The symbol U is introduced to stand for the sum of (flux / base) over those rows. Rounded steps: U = 17.7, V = 0.73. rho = 12.9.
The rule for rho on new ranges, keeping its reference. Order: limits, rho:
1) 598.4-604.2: 16.4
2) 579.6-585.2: 17.8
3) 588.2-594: 12.7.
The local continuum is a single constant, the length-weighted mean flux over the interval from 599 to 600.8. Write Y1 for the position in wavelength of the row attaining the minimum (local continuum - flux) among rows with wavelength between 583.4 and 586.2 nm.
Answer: 584.80 nm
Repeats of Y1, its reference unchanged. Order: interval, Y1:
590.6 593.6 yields 592.90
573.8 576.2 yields 576.10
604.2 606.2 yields 604.90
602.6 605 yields 603.40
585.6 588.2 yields 587.80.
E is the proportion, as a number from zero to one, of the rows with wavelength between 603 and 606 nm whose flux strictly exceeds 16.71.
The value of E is 0.70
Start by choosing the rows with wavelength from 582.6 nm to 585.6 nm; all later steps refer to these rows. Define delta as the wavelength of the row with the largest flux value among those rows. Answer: 584.80 nm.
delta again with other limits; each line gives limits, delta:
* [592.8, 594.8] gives 592.90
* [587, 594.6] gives 587.80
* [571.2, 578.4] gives 577.30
